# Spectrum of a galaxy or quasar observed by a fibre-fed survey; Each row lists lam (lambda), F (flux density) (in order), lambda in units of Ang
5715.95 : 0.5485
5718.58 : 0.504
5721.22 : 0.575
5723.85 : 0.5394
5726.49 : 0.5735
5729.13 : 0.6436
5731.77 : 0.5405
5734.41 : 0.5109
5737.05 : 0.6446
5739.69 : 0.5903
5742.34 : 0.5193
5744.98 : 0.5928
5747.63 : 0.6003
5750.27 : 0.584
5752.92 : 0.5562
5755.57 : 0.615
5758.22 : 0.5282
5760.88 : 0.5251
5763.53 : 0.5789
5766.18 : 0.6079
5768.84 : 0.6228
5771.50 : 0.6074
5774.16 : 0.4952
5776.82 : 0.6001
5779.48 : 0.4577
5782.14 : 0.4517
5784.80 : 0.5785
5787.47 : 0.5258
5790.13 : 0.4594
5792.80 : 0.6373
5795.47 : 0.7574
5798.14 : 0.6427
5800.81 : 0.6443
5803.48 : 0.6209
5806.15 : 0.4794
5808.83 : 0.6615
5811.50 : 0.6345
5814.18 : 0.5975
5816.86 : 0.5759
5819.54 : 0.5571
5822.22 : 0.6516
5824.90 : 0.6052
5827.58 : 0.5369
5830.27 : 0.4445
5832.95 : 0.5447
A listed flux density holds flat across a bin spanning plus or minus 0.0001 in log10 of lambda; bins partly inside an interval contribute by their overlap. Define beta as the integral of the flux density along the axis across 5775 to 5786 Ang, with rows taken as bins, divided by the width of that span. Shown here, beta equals 0.520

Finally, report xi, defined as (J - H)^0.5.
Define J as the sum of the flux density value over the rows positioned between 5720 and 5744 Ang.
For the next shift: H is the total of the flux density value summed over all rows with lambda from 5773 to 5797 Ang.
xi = 0.42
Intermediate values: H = 4.96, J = 5.14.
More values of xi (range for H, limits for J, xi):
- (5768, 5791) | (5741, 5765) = 0.55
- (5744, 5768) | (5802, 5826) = 0.44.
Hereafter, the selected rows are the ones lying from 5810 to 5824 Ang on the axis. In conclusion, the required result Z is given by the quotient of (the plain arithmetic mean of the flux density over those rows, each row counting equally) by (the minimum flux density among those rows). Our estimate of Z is 1.08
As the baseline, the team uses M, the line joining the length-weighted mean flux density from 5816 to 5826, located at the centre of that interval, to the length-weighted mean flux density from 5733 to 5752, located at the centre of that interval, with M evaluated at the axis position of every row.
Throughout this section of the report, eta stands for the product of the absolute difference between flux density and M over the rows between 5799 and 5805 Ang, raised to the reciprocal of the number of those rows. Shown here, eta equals 0.037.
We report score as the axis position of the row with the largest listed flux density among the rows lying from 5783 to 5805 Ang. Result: 5795.47 Ang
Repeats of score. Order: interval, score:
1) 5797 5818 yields 5808.83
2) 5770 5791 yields 5771.50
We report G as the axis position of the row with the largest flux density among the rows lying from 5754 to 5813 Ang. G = 5795.47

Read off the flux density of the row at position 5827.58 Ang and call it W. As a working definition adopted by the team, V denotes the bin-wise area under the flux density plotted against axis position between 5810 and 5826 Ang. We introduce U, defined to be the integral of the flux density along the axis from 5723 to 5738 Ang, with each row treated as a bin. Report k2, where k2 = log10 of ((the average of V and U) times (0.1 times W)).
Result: -0.31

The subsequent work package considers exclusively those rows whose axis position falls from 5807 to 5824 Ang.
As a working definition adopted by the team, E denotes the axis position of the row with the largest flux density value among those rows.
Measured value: 5808.83 Ang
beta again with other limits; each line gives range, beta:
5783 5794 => 0.545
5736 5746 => 0.585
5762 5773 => 0.601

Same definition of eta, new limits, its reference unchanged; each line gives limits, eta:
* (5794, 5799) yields 0.092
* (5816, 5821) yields 0.030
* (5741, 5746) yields 0.030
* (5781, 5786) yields 0.037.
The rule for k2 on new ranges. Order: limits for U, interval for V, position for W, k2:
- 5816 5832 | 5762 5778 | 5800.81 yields -0.23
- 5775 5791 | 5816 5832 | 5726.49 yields -0.31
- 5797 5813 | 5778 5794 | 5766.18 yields -0.26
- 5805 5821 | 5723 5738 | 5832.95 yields -0.31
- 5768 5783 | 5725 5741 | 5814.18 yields -0.28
